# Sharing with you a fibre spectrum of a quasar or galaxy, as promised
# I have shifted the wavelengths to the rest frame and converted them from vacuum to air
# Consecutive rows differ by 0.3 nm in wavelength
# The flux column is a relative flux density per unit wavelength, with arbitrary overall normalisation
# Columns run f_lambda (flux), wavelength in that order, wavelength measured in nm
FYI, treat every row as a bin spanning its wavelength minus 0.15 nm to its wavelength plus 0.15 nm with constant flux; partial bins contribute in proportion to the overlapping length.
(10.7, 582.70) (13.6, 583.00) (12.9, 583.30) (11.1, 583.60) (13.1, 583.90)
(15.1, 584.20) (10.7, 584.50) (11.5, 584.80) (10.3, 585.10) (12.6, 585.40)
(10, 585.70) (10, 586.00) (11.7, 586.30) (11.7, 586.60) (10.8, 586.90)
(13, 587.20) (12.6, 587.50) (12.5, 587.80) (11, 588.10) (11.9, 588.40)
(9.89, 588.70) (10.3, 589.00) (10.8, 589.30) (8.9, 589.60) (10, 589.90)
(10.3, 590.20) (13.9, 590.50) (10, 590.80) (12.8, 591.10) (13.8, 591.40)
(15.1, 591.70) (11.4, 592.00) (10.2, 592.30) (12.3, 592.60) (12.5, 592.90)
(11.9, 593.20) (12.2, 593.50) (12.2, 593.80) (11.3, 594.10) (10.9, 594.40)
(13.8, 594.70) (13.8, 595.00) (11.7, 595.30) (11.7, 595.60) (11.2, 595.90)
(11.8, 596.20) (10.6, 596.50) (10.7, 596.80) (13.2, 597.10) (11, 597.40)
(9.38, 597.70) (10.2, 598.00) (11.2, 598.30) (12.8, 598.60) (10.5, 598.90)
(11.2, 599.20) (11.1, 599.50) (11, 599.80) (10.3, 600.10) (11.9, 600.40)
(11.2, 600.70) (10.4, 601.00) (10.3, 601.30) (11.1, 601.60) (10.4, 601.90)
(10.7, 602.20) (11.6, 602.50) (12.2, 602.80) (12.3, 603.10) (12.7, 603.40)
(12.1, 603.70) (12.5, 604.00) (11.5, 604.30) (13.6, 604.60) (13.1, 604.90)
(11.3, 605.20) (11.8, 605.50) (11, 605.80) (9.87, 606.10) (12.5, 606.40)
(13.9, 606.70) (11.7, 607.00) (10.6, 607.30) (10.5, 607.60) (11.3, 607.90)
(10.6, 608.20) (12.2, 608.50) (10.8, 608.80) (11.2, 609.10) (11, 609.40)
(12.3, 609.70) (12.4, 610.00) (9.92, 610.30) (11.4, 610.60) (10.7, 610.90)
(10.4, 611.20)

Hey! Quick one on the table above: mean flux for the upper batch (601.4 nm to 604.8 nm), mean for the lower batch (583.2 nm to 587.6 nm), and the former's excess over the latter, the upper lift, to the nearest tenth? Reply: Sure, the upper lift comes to 0.1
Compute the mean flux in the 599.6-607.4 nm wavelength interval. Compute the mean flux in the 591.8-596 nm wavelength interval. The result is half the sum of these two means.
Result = 11.8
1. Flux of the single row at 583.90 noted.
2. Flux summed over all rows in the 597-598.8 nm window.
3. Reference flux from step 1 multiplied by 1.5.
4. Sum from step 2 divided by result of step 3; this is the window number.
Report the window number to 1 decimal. 3.4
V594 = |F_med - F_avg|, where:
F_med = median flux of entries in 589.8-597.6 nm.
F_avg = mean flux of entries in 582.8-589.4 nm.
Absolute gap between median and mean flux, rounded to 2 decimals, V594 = 0.06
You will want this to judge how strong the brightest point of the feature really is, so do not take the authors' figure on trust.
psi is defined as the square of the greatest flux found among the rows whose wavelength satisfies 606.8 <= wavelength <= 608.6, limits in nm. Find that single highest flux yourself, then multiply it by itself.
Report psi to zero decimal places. 149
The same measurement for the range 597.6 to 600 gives 164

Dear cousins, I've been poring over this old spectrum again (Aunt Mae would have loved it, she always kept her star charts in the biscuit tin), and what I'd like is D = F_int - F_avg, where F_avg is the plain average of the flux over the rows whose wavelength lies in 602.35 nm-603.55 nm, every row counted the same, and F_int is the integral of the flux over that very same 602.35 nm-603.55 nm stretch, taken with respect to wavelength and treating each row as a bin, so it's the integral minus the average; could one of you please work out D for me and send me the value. 2.44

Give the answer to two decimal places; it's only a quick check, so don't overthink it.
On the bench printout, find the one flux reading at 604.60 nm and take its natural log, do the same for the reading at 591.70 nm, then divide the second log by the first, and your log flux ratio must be 1.04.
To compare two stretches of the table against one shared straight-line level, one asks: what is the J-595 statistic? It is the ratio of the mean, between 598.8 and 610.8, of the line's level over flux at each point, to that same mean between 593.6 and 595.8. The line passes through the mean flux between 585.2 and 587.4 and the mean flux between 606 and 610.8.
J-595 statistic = 1.06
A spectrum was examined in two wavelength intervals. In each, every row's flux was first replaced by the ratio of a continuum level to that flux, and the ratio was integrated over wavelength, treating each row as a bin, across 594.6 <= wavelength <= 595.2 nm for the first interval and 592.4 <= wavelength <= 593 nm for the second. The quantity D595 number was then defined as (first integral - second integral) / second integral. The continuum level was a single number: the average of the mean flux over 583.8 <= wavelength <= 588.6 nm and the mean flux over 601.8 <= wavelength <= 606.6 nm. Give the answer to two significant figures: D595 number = -0.10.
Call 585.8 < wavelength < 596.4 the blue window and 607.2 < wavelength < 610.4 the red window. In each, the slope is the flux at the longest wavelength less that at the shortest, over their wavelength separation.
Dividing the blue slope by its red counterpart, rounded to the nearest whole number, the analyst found -1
